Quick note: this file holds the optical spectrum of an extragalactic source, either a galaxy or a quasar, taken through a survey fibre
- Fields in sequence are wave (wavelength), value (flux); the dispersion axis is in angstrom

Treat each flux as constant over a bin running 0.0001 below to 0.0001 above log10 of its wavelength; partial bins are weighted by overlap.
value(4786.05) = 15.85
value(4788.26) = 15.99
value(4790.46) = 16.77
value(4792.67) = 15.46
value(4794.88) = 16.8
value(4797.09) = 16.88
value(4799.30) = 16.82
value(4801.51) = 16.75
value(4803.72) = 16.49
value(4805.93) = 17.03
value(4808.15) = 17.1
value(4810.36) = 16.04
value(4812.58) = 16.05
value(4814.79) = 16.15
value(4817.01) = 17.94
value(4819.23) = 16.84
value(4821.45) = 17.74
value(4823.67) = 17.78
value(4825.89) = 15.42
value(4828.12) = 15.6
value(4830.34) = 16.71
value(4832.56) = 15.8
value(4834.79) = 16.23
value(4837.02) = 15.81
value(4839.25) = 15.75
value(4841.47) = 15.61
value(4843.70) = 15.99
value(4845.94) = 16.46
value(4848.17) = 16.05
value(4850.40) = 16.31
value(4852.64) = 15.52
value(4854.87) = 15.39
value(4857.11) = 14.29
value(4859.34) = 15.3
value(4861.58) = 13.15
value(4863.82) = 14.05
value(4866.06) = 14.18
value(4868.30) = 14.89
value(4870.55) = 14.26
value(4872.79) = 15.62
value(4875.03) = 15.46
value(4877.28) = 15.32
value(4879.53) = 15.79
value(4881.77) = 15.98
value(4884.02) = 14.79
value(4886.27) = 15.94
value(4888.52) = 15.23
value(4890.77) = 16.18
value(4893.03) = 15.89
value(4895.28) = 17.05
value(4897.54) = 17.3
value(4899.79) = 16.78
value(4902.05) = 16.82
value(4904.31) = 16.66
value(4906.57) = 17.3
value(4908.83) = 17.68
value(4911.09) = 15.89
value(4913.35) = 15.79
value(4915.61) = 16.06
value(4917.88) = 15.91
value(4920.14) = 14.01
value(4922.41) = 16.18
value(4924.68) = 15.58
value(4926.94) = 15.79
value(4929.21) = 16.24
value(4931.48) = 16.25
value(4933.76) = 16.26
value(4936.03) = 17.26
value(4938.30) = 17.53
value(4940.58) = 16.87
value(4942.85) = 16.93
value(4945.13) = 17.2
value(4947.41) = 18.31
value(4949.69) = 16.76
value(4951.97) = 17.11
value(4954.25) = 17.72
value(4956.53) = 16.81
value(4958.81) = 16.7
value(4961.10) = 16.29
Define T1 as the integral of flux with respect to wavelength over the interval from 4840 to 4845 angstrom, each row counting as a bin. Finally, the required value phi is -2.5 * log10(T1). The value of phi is -4.75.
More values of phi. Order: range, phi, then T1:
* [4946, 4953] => -5.21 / 122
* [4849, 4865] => -5.94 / 238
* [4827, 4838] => -5.62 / 176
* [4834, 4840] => -4.95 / 95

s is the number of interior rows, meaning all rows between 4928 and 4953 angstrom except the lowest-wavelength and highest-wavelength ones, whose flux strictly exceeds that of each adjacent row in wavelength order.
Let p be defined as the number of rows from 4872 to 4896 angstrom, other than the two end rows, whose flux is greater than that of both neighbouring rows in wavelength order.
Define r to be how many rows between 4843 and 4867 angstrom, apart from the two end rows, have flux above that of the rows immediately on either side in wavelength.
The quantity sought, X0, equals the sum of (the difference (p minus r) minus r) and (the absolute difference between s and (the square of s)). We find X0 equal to -1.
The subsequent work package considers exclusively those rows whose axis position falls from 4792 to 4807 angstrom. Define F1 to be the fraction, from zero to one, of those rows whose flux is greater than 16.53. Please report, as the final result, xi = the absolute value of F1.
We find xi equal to 0.7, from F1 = 0.7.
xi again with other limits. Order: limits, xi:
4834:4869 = 0.0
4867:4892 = 0.0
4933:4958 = 0.9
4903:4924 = 0.3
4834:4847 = 0.0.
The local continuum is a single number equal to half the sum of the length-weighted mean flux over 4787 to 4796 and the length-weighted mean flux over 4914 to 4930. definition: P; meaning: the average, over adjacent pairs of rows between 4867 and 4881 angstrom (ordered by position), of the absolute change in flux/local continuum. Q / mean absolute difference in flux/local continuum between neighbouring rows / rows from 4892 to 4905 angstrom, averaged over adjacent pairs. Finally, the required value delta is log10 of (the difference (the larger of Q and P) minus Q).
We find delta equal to -2.10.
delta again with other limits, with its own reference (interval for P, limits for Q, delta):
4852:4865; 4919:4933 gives -1.63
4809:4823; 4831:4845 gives -1.51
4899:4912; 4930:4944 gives -1.90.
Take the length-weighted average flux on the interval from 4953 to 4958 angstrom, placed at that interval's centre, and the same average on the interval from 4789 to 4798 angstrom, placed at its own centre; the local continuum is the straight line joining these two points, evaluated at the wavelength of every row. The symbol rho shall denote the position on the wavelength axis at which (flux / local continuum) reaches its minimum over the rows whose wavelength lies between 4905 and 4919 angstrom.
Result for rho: 4913.35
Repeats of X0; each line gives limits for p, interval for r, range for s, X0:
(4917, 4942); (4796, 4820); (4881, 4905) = 10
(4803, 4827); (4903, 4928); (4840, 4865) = 3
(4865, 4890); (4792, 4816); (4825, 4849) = 6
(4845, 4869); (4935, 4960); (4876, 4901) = 8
